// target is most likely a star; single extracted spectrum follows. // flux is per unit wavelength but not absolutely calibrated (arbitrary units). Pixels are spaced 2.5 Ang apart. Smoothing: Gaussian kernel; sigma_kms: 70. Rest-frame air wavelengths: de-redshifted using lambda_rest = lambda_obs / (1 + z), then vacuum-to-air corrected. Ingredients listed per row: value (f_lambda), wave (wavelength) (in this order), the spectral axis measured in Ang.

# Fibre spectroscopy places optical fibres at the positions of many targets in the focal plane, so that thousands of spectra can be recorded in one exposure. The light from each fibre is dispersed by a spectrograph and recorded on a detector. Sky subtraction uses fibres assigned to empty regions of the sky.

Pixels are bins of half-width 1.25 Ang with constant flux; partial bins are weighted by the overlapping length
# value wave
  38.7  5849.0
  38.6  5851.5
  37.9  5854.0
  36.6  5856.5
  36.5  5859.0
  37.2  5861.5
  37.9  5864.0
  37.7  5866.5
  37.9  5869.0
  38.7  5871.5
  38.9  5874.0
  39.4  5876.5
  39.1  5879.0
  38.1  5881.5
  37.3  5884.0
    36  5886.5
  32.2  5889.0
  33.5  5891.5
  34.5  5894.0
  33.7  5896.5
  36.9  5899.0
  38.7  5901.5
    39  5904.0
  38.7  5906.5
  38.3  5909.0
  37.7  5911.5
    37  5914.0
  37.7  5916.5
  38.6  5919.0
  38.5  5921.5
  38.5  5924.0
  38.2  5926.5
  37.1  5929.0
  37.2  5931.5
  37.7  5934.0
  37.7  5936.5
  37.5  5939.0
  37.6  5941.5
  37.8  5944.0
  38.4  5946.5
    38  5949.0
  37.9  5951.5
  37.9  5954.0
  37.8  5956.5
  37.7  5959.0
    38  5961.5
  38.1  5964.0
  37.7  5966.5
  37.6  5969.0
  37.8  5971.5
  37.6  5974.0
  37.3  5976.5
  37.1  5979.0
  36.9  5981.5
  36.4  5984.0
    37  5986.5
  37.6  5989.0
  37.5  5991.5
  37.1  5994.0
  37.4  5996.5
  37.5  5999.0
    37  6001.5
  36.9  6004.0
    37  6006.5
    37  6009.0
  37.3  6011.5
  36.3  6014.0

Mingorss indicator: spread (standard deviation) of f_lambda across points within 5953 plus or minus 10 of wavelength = 0.2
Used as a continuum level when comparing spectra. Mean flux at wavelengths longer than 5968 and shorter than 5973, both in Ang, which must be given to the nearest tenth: 37.7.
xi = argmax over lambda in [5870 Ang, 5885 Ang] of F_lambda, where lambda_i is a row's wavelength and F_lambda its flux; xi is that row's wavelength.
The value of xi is 5876.5 Ang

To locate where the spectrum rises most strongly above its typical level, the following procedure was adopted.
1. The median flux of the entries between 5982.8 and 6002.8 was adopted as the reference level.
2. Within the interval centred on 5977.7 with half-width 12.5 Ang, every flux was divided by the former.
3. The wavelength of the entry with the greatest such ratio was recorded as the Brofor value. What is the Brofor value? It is 5971.5 Ang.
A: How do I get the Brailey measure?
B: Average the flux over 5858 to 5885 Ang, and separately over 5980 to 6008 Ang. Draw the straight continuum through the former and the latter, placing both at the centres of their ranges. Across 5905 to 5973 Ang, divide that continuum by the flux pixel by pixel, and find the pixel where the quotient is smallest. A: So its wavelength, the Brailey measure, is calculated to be 5946.5 Ang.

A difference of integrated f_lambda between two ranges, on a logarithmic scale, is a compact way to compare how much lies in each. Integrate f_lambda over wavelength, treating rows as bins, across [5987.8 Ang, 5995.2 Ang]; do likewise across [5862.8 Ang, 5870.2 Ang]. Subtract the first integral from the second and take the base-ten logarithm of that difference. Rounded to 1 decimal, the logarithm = 0.5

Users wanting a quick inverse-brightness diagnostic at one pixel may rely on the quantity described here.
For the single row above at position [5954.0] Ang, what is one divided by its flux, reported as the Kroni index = 0.0264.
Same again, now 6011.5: 0.0268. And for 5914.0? 0.0270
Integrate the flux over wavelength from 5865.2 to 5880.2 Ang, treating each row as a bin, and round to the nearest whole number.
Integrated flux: 579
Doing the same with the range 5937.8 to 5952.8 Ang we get 568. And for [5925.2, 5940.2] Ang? 564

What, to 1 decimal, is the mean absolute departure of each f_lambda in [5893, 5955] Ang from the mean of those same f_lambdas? 0.8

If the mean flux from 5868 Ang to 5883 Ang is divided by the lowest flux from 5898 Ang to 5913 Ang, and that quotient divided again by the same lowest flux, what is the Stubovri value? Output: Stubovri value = 0.0284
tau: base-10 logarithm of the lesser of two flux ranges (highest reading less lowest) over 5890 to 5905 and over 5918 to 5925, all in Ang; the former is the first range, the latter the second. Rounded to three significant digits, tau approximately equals -1.00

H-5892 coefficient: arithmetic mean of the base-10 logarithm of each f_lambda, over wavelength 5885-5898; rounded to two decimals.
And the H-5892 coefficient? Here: 1.53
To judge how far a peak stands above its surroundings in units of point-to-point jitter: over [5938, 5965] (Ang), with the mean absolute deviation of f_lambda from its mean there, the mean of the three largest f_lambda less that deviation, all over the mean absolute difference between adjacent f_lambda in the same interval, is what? 190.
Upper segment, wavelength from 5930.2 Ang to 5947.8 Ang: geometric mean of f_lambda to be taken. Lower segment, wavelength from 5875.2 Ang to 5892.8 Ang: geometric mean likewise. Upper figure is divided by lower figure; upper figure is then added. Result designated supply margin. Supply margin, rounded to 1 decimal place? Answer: 38.7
